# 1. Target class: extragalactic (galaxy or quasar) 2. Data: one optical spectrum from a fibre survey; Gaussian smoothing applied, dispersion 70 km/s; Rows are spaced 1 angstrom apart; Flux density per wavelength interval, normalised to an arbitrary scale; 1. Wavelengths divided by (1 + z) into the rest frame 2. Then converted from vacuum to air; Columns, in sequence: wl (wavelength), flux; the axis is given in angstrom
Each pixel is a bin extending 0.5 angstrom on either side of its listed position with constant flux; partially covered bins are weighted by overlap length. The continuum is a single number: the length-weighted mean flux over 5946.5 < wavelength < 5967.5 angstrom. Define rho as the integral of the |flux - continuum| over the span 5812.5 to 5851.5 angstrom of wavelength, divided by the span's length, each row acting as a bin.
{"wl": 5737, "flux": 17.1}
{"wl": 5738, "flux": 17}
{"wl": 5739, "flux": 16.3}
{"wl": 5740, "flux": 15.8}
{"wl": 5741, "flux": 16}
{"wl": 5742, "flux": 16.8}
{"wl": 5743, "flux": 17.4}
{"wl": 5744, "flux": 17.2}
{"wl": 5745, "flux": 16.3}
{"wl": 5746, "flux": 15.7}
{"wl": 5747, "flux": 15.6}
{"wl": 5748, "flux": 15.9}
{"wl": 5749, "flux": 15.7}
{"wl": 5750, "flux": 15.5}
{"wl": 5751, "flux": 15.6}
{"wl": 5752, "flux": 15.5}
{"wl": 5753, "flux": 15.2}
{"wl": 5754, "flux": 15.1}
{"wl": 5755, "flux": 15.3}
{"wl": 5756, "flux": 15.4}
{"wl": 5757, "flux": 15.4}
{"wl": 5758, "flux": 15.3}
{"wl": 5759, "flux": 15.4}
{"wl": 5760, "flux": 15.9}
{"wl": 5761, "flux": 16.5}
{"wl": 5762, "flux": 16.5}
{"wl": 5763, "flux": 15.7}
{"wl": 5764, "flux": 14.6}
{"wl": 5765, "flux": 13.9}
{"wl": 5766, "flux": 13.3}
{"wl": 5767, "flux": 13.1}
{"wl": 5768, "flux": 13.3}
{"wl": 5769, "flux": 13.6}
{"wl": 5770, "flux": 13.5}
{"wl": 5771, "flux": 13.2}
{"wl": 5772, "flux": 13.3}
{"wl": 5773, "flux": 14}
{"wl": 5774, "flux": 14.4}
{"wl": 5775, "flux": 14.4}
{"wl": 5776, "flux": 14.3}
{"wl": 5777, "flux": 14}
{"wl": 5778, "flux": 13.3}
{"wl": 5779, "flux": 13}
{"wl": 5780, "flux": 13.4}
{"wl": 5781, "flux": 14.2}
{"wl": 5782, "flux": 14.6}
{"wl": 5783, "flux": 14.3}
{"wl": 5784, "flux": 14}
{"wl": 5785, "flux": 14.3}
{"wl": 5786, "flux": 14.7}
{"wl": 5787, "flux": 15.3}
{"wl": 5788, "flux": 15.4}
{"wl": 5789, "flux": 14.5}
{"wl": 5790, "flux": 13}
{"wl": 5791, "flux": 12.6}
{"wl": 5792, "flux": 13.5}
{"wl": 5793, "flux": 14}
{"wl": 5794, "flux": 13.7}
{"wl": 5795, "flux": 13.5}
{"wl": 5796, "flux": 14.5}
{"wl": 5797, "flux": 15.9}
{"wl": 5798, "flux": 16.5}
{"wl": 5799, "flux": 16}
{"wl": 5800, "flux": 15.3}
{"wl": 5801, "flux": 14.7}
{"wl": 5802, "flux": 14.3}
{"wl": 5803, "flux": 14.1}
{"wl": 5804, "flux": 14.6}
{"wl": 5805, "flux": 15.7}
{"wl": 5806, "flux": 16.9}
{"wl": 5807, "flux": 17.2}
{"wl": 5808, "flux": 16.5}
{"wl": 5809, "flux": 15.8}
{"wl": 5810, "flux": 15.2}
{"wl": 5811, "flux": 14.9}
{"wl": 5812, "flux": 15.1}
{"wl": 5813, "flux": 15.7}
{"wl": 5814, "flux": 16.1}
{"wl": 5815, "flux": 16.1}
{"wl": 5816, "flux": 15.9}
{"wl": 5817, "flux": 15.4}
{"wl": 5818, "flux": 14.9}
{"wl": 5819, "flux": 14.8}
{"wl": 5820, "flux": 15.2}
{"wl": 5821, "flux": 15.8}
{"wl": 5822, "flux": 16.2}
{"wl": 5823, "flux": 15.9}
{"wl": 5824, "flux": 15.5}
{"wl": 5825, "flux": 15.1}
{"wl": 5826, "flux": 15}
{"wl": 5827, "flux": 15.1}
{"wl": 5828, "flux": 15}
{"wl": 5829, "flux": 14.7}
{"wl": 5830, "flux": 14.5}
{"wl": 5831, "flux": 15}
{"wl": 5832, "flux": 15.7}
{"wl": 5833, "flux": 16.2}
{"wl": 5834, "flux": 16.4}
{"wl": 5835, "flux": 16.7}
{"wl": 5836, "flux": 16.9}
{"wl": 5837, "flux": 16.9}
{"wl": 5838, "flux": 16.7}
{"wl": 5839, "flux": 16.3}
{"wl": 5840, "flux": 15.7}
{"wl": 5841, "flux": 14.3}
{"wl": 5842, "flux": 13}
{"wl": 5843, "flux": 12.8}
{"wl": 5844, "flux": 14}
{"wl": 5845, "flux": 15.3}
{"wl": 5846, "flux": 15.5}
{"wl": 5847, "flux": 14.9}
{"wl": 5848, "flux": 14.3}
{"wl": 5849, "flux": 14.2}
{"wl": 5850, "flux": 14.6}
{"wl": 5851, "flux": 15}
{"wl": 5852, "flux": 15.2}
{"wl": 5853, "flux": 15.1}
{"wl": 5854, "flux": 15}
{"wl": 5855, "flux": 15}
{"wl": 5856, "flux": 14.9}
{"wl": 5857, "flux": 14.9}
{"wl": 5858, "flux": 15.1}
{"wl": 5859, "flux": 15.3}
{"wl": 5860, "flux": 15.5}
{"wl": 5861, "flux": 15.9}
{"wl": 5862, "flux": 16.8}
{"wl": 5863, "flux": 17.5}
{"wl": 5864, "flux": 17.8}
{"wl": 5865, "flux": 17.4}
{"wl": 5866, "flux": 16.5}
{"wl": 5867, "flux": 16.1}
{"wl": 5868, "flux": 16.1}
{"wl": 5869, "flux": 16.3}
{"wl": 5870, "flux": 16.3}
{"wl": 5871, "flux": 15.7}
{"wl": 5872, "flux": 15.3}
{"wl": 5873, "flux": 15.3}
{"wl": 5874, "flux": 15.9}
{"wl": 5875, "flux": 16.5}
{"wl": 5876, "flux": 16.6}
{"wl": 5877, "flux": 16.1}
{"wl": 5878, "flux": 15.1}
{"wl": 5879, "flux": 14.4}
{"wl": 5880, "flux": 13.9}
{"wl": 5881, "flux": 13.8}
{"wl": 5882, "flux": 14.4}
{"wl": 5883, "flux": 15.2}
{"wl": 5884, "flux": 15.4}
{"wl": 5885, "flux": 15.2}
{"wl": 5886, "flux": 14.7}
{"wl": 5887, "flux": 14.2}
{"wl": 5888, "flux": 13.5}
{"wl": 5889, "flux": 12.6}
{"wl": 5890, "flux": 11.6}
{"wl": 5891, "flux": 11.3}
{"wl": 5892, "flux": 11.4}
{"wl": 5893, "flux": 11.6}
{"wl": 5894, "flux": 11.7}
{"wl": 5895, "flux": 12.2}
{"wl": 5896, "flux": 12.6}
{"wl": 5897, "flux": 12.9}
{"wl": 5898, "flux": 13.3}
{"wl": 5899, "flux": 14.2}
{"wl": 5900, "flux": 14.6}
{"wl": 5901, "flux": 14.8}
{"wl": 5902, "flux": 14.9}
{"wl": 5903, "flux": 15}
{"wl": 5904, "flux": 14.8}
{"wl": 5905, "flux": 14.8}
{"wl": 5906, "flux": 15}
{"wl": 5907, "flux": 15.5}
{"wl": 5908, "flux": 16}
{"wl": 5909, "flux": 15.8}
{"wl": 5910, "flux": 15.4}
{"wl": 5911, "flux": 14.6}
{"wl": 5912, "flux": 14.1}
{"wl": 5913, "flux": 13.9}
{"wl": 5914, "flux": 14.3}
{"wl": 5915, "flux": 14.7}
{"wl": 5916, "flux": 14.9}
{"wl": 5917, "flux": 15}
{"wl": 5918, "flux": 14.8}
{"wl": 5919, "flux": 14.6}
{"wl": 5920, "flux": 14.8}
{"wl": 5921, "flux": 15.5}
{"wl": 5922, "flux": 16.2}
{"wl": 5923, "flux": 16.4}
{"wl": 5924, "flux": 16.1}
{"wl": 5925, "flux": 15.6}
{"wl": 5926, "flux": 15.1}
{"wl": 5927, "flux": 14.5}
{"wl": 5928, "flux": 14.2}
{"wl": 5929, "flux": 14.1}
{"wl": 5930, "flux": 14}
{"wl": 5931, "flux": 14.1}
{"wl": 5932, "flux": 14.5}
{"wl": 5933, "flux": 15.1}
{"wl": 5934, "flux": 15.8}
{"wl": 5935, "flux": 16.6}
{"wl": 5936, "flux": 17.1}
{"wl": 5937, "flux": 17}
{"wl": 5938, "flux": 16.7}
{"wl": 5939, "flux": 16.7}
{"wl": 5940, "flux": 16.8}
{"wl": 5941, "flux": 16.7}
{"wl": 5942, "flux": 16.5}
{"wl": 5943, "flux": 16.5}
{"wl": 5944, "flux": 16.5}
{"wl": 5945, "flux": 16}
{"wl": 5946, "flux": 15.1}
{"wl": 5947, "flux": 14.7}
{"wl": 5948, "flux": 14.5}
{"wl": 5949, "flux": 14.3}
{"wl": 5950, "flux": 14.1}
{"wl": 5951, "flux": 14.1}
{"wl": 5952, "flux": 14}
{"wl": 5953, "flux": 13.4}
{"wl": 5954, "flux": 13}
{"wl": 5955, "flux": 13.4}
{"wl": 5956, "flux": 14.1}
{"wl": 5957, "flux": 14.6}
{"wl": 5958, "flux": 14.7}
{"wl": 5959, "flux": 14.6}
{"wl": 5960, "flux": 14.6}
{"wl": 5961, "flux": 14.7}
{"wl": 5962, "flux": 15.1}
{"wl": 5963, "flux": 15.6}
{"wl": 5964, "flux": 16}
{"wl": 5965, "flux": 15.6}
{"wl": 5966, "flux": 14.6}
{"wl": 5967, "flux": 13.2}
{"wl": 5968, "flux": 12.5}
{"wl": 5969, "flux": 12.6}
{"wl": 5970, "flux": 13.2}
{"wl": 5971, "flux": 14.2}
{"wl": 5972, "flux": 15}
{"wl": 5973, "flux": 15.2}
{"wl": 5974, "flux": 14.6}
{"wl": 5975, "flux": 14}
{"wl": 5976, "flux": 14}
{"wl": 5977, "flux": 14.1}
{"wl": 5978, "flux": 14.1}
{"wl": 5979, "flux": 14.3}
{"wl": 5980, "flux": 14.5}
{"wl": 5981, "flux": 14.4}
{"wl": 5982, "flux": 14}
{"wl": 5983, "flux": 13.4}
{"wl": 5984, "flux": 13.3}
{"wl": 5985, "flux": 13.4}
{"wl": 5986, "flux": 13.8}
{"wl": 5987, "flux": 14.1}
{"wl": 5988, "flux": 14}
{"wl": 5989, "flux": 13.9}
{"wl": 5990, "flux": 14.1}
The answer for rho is 1.09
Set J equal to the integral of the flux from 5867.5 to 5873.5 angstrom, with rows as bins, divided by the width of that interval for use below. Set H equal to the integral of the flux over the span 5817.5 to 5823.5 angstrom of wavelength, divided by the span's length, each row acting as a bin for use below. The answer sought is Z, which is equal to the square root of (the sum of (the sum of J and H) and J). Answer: 6.9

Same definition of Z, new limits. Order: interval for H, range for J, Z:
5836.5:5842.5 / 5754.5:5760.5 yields 6.8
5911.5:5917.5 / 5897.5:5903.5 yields 6.6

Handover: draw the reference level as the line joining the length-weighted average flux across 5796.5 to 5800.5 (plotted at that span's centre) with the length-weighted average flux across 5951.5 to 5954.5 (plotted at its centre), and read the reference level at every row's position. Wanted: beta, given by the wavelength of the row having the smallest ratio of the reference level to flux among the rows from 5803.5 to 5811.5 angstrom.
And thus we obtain 5807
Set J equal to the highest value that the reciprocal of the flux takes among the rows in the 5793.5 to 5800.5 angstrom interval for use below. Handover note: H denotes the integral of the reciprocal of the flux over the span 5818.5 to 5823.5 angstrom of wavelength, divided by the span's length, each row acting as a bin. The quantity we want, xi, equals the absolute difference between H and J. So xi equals 0.010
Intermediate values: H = 0.0643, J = 0.074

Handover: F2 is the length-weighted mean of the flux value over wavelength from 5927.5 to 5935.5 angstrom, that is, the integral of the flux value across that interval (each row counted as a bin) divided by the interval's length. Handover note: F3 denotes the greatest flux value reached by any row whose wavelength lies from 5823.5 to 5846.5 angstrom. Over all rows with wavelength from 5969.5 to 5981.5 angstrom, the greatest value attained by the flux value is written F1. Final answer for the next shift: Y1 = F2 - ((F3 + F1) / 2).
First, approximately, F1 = 15.2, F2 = 14.8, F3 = 16.9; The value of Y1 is -1.25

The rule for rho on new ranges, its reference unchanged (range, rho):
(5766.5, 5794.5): 0.70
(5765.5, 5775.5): 0.81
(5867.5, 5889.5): 1.07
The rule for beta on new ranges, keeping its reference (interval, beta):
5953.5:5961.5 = 5961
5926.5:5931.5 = 5927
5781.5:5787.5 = 5787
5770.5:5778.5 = 5775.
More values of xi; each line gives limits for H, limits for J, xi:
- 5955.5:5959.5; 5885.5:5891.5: 0.020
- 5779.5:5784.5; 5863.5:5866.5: 0.010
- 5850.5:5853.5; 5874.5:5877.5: 0.004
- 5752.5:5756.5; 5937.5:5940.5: 0.006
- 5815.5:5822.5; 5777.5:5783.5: 0.012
